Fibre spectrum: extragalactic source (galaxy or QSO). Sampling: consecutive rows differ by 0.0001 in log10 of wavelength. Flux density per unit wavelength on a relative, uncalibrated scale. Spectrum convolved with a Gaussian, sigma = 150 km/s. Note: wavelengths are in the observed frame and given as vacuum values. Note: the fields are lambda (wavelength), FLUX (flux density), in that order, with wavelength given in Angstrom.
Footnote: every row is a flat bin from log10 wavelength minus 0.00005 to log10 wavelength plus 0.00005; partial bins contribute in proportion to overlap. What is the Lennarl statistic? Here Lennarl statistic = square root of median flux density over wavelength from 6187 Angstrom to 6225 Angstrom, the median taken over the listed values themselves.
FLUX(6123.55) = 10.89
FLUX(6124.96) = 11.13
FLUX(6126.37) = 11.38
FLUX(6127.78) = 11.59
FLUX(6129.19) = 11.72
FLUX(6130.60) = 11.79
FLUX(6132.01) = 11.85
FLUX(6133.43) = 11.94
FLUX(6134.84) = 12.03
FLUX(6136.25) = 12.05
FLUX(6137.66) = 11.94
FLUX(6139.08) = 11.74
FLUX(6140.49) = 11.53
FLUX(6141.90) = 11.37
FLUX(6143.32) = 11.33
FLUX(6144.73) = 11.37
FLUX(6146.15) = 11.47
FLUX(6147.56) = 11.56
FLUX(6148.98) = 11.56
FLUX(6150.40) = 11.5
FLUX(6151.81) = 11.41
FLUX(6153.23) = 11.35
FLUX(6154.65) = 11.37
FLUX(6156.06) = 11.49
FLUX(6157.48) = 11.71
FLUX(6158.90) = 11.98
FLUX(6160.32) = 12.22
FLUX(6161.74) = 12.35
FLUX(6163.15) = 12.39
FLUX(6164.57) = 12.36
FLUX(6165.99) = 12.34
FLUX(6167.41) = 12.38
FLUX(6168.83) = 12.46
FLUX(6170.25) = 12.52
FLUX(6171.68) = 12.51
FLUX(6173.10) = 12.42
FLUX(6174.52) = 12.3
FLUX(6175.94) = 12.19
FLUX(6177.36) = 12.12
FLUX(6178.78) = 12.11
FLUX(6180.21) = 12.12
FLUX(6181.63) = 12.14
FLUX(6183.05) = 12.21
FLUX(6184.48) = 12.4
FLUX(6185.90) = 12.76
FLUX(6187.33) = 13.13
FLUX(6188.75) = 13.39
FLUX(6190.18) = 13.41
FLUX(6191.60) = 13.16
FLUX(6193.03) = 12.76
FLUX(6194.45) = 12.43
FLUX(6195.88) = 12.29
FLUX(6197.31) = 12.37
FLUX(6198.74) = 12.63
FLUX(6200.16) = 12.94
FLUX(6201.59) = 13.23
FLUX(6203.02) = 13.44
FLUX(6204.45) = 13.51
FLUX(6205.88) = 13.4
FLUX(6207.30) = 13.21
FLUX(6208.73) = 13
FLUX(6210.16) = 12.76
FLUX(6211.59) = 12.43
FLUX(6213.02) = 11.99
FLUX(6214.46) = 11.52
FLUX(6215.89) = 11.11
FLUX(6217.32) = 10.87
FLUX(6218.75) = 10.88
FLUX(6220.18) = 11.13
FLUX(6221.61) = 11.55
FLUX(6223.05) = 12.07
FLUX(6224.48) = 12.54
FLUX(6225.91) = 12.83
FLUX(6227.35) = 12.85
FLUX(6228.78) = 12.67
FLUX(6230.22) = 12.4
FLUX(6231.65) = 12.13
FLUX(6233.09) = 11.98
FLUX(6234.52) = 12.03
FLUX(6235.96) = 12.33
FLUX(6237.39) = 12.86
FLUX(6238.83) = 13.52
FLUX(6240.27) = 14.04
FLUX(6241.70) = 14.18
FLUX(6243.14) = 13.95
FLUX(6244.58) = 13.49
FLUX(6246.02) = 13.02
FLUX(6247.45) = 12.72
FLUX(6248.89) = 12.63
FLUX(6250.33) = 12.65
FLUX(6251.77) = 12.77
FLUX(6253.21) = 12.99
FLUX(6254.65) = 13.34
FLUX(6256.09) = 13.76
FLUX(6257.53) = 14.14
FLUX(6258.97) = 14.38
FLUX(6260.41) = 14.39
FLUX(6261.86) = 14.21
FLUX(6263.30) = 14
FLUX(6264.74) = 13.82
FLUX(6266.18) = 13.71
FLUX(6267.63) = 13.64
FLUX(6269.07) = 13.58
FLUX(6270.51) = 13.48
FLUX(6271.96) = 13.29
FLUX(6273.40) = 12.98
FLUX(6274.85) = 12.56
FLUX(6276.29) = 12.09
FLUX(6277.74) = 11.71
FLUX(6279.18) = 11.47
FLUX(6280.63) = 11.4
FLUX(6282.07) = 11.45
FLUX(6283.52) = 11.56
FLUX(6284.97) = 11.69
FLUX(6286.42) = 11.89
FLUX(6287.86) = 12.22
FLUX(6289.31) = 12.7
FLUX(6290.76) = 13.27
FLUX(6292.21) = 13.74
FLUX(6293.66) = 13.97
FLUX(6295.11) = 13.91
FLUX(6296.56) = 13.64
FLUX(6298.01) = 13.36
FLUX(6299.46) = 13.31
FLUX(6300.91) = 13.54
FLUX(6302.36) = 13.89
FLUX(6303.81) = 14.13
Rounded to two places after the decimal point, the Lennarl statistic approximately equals 3.55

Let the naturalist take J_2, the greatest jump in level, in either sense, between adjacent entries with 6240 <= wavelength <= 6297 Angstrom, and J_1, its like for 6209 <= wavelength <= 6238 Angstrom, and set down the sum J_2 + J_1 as 1.1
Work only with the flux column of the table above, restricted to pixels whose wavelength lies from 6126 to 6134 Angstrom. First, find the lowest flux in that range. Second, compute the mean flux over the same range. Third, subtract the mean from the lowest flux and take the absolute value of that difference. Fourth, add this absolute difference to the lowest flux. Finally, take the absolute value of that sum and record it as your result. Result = 11.7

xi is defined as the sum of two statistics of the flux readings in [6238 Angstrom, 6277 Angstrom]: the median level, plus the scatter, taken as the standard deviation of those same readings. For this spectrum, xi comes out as 14.1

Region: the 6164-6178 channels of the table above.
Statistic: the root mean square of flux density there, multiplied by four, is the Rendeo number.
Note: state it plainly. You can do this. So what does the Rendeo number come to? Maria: 49.4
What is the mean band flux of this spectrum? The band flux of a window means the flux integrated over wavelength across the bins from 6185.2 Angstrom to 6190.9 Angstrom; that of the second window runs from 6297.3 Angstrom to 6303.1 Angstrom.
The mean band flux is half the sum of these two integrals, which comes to 76.8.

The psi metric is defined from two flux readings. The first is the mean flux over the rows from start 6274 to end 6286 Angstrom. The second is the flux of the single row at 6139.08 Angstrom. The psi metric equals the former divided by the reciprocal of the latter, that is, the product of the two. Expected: 138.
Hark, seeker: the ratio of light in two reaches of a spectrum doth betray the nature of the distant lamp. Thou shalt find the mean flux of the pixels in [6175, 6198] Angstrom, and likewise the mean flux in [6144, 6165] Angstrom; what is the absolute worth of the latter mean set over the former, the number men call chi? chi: 0.93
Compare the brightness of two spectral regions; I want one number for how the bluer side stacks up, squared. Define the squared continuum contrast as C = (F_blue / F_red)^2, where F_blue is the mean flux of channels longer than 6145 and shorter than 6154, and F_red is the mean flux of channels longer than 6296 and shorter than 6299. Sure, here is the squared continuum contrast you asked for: 0.72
